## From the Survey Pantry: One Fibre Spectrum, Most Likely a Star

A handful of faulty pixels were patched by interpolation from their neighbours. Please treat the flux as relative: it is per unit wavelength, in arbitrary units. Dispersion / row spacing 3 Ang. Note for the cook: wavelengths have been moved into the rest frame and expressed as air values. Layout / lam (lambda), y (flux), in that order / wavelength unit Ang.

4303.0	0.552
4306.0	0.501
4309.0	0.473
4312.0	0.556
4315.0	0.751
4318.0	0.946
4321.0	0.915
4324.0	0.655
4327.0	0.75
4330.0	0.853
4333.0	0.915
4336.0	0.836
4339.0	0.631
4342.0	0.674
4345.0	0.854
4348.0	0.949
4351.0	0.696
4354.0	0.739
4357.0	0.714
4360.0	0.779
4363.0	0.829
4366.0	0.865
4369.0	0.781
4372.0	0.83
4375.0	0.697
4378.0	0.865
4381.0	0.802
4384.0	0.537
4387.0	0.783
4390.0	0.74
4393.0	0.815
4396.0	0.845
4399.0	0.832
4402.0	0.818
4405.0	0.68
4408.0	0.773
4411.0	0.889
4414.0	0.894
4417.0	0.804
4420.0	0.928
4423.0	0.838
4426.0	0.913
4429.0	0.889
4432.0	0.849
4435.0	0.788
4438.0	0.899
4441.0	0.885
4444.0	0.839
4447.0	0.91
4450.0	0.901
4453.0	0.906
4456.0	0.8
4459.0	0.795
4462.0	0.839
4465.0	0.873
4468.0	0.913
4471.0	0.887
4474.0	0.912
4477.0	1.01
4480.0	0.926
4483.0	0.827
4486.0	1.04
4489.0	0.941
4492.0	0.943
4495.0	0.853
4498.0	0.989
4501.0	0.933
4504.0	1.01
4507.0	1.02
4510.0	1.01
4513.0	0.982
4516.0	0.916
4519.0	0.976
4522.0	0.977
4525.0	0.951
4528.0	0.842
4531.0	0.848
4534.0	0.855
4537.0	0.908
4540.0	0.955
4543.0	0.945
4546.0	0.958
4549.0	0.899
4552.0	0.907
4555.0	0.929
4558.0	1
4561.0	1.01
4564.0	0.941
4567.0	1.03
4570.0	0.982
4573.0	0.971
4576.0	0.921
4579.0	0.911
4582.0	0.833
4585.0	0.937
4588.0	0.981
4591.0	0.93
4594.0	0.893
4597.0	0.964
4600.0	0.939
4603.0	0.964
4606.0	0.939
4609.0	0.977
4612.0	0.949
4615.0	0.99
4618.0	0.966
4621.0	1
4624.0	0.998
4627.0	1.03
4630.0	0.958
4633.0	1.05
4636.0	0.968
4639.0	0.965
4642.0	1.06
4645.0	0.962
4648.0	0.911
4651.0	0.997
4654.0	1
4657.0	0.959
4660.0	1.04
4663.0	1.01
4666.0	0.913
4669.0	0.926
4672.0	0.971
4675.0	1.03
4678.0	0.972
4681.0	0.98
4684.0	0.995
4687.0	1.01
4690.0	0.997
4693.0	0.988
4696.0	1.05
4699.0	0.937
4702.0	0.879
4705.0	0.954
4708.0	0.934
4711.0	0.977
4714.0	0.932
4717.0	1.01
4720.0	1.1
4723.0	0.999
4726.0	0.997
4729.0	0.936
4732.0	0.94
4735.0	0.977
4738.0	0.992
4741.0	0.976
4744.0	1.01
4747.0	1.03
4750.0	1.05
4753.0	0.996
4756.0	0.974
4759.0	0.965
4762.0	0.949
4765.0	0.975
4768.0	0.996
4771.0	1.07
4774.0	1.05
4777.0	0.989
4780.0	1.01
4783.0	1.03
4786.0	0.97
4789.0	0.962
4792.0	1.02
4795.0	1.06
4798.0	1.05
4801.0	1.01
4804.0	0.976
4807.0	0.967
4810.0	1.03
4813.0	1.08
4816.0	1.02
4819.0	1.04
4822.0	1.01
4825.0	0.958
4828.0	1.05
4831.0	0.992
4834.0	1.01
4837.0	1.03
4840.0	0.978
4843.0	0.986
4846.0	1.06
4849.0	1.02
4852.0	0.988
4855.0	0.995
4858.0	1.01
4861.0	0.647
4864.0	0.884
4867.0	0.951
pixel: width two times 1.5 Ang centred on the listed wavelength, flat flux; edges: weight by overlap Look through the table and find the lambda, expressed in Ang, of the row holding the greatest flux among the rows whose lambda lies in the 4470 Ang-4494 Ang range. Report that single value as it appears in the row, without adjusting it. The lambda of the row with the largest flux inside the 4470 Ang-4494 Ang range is 4486.0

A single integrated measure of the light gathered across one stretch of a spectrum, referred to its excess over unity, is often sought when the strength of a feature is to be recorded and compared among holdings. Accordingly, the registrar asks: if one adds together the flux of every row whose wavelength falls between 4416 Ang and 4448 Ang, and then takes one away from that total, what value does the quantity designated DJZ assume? 9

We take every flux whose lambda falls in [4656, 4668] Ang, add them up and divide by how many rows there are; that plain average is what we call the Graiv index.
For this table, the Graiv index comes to 0.98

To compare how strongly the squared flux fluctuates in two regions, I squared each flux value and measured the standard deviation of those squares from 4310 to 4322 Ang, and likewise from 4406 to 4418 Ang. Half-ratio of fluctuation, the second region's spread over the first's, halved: 0.19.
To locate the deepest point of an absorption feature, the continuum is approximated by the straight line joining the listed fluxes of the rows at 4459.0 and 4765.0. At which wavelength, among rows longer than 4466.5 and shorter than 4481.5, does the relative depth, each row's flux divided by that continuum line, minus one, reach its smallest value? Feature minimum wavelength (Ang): 4471.0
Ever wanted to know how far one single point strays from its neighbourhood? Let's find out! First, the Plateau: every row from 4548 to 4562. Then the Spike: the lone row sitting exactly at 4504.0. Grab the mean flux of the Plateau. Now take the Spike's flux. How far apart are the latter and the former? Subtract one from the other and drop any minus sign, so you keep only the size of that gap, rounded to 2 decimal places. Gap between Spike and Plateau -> 0.06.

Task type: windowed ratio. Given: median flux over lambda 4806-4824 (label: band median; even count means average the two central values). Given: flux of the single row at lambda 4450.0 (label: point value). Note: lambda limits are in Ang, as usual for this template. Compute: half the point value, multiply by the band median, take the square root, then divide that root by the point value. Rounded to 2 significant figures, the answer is 0.75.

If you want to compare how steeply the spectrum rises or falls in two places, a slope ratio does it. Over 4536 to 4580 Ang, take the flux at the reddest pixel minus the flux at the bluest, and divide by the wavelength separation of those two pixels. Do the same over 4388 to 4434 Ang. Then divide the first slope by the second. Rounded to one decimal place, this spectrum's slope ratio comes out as 0.0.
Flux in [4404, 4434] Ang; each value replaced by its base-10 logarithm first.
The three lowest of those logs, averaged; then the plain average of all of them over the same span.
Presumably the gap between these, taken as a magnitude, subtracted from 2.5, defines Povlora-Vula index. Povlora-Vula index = 2.45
